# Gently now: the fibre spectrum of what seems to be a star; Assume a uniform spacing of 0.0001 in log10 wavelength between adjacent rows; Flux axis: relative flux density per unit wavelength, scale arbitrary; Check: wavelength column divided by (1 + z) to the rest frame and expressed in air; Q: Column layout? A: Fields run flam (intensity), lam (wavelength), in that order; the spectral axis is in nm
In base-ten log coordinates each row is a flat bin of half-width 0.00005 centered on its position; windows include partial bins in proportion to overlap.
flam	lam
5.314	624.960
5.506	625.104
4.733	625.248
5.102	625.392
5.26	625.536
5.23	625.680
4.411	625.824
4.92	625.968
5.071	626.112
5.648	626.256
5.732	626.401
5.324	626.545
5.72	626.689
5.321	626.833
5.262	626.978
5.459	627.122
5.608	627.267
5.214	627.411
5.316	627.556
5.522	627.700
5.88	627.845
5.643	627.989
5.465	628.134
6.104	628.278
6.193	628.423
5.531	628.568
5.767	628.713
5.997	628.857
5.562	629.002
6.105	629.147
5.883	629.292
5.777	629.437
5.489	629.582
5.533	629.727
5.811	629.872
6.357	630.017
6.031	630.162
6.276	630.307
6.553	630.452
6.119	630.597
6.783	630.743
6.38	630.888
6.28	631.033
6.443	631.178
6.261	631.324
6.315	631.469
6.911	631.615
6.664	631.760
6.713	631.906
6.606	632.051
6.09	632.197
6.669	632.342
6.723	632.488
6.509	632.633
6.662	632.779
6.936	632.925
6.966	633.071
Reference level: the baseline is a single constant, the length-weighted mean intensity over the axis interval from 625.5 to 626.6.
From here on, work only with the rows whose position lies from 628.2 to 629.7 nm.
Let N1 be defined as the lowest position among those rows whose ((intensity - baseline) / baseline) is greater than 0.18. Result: 628.423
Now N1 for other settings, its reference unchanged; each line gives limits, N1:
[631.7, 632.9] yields 631.760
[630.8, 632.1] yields 630.888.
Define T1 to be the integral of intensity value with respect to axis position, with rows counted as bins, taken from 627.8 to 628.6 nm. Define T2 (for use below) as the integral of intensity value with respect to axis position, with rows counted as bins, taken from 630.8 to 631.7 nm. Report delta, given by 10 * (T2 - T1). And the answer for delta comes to 11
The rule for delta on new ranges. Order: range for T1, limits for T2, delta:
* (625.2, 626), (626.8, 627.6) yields 3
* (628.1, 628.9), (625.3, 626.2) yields -2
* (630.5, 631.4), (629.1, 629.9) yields -11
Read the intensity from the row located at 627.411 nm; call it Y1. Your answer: 5.214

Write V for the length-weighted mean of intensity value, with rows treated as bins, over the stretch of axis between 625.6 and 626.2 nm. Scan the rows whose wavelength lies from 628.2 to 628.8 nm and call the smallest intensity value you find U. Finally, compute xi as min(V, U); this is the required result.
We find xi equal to 4.9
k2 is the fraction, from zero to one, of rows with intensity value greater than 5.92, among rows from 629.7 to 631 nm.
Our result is 0.8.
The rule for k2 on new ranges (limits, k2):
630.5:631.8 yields 1.0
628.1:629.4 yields 0.4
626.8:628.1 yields 0.0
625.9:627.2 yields 0.0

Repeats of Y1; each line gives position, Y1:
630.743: 6.783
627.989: 5.643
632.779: 6.662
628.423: 6.193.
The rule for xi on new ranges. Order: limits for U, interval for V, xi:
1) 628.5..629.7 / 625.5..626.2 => 5.0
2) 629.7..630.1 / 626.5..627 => 5.4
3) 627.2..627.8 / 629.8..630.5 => 5.2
